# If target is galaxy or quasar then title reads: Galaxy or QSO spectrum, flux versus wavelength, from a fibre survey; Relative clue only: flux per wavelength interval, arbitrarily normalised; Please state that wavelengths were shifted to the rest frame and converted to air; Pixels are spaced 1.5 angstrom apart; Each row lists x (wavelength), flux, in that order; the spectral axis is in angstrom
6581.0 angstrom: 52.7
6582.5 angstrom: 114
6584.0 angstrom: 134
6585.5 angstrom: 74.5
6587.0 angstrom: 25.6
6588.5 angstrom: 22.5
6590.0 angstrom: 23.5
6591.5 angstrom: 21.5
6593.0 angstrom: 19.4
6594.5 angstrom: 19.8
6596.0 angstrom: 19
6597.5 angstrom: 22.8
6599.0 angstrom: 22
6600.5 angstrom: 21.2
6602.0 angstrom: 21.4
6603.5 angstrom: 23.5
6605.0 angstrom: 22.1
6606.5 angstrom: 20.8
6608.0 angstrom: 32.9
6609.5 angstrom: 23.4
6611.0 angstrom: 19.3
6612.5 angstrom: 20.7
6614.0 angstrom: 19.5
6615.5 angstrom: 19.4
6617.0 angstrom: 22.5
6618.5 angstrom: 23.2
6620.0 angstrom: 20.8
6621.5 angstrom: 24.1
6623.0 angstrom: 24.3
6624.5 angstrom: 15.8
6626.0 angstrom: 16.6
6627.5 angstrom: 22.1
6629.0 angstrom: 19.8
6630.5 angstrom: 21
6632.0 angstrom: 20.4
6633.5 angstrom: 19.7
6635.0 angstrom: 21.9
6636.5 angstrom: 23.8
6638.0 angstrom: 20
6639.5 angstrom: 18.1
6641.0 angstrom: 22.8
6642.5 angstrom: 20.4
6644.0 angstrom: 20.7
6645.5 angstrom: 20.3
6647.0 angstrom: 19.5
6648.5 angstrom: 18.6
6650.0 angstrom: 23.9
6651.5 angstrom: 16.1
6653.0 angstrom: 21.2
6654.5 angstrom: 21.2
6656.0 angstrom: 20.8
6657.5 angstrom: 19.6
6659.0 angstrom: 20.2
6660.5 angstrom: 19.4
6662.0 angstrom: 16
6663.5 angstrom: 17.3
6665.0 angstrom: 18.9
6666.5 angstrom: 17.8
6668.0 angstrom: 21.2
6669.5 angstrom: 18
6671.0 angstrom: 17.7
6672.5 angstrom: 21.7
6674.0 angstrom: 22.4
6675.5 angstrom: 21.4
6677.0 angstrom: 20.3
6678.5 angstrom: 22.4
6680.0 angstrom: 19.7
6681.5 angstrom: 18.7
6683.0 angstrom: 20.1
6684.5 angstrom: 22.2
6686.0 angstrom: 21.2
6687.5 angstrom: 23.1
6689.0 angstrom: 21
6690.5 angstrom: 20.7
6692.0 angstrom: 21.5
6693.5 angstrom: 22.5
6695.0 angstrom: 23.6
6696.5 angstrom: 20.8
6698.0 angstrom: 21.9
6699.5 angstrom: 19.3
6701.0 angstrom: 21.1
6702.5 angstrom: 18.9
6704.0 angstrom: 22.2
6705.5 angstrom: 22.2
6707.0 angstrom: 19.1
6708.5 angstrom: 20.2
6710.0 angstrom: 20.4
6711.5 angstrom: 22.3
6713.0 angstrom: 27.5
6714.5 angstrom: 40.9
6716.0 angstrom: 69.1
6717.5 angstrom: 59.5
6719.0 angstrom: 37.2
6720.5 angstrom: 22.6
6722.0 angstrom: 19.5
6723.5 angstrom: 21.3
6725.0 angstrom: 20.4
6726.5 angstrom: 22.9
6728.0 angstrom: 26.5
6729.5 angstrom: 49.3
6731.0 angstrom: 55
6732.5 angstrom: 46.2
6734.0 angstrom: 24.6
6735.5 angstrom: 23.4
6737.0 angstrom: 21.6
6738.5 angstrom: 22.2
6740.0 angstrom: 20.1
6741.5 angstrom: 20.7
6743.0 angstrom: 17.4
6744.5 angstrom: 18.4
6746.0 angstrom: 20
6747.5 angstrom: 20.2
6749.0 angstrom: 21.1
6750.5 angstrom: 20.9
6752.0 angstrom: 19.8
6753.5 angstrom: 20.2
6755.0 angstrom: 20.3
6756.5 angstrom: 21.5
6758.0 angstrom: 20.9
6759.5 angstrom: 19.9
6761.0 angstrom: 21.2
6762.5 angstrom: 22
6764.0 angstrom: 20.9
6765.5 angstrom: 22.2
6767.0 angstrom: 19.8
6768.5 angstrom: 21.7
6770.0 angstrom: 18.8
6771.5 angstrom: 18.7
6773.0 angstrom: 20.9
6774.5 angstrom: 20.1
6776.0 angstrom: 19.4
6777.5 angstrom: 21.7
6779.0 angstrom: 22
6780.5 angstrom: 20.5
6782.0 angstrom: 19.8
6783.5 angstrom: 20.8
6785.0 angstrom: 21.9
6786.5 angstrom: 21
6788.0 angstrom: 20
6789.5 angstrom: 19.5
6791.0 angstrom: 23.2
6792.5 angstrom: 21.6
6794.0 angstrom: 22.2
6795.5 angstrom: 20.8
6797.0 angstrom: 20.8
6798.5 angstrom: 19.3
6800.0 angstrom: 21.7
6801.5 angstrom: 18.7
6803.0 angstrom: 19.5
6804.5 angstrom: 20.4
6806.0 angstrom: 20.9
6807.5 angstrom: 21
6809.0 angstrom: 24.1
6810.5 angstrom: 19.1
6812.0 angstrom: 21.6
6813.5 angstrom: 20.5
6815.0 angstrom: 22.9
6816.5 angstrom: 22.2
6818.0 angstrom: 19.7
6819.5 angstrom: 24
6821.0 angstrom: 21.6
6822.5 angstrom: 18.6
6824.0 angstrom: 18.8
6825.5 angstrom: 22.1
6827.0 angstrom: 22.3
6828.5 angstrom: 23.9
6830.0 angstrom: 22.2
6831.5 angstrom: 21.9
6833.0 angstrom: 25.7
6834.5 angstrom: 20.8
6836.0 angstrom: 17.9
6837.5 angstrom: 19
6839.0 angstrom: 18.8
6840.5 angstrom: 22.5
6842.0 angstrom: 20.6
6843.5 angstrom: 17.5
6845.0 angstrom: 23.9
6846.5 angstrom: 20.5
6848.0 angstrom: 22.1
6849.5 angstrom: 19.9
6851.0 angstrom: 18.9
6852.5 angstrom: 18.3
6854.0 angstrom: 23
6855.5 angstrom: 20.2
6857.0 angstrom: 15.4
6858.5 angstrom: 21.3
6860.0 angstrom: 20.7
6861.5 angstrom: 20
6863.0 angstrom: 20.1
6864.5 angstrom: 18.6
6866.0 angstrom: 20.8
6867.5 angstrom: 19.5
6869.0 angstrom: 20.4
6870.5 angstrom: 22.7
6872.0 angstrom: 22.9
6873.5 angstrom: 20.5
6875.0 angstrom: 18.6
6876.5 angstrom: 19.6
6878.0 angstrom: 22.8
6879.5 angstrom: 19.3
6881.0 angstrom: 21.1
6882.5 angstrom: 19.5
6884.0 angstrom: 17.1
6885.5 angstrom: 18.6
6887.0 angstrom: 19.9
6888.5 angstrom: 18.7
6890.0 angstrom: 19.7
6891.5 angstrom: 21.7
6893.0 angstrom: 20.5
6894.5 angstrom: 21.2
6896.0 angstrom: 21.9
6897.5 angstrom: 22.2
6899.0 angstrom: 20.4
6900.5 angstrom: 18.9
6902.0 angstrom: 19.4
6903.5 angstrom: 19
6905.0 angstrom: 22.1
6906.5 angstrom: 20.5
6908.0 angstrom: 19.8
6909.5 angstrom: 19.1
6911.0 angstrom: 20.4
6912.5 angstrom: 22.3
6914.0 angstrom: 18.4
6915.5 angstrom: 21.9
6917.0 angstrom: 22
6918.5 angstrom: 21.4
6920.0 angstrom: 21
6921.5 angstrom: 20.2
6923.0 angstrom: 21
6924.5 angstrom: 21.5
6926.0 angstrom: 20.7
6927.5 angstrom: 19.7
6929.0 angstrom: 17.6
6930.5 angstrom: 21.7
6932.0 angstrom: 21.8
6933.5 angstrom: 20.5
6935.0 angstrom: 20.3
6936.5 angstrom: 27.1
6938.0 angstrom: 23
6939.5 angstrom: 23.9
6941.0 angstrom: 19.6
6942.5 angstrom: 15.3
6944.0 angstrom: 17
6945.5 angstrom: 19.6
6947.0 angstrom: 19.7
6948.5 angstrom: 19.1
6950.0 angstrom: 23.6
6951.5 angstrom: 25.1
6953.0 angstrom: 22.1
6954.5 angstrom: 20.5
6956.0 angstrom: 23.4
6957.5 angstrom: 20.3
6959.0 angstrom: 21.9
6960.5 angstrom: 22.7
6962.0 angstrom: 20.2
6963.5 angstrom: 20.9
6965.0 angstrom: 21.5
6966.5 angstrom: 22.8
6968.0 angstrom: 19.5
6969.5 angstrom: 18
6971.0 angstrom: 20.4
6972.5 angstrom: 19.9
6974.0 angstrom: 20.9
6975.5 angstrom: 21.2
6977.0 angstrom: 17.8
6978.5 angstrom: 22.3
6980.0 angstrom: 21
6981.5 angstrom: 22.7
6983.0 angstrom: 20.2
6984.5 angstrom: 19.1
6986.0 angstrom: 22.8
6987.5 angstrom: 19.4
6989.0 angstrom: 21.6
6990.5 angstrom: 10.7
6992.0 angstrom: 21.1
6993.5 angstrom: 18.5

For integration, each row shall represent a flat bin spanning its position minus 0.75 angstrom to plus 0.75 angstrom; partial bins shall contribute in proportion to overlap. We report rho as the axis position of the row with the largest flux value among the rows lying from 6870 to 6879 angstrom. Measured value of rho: 6872.0 angstrom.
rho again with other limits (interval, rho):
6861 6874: 6872.0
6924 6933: 6932.0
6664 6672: 6668.0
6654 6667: 6654.5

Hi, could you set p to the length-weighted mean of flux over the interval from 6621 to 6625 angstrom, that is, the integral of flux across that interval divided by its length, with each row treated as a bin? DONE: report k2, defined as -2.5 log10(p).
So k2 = -3.34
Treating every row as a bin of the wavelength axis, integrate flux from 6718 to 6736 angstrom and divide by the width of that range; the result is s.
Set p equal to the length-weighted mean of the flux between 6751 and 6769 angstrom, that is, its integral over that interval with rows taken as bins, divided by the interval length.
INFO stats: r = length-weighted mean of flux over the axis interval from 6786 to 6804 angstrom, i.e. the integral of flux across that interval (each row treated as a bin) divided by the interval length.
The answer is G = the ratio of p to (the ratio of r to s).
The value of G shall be 31.5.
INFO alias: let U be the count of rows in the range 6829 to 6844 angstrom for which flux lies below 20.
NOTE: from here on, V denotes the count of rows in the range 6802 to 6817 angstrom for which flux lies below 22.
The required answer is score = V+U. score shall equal 11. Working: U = 4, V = 7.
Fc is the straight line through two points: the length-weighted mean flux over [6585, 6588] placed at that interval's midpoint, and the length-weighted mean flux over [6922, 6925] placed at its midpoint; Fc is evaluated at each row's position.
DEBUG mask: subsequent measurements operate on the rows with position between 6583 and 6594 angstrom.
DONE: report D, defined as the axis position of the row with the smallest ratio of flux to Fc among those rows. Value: 6593.0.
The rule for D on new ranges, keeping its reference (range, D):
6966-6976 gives 6969.5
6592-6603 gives 6596.0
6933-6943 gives 6942.5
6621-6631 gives 6624.5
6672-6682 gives 6681.5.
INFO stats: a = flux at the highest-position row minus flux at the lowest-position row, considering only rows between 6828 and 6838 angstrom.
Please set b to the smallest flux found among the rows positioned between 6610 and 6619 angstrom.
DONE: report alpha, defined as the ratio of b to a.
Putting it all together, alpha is -4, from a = -5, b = 19.3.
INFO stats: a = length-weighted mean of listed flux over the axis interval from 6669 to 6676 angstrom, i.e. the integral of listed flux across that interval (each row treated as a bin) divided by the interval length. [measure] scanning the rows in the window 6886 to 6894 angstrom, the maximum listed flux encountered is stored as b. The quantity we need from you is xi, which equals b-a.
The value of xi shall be 1.4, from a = 20.3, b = 21.7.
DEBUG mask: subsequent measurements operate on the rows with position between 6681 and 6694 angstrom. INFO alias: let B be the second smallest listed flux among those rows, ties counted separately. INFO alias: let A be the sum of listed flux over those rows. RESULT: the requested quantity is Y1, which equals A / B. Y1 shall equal 9.5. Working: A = 191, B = 20.1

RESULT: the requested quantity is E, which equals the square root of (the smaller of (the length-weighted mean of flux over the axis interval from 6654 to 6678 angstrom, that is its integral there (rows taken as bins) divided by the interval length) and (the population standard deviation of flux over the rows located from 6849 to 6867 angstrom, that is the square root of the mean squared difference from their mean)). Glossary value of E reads 1.34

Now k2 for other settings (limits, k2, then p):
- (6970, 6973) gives -3.25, 20.0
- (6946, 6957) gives -3.35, 21.8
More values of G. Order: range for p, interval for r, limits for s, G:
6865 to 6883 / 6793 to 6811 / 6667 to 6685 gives 20.3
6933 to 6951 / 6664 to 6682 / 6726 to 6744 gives 30.2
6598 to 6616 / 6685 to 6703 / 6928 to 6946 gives 21.5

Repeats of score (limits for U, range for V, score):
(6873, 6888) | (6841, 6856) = 14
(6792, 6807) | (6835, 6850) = 10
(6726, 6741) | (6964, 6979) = 8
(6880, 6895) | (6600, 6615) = 12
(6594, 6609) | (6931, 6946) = 9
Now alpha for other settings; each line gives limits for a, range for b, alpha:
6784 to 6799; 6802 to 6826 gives -7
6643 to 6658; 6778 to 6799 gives -18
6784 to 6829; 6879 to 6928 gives 9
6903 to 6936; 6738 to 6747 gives 13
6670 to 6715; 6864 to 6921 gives 1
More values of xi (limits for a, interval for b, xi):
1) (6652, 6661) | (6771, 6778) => 1.4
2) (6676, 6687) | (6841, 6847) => 3.2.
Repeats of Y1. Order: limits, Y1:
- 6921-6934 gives 9.4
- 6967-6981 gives 10.1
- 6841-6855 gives 10.1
